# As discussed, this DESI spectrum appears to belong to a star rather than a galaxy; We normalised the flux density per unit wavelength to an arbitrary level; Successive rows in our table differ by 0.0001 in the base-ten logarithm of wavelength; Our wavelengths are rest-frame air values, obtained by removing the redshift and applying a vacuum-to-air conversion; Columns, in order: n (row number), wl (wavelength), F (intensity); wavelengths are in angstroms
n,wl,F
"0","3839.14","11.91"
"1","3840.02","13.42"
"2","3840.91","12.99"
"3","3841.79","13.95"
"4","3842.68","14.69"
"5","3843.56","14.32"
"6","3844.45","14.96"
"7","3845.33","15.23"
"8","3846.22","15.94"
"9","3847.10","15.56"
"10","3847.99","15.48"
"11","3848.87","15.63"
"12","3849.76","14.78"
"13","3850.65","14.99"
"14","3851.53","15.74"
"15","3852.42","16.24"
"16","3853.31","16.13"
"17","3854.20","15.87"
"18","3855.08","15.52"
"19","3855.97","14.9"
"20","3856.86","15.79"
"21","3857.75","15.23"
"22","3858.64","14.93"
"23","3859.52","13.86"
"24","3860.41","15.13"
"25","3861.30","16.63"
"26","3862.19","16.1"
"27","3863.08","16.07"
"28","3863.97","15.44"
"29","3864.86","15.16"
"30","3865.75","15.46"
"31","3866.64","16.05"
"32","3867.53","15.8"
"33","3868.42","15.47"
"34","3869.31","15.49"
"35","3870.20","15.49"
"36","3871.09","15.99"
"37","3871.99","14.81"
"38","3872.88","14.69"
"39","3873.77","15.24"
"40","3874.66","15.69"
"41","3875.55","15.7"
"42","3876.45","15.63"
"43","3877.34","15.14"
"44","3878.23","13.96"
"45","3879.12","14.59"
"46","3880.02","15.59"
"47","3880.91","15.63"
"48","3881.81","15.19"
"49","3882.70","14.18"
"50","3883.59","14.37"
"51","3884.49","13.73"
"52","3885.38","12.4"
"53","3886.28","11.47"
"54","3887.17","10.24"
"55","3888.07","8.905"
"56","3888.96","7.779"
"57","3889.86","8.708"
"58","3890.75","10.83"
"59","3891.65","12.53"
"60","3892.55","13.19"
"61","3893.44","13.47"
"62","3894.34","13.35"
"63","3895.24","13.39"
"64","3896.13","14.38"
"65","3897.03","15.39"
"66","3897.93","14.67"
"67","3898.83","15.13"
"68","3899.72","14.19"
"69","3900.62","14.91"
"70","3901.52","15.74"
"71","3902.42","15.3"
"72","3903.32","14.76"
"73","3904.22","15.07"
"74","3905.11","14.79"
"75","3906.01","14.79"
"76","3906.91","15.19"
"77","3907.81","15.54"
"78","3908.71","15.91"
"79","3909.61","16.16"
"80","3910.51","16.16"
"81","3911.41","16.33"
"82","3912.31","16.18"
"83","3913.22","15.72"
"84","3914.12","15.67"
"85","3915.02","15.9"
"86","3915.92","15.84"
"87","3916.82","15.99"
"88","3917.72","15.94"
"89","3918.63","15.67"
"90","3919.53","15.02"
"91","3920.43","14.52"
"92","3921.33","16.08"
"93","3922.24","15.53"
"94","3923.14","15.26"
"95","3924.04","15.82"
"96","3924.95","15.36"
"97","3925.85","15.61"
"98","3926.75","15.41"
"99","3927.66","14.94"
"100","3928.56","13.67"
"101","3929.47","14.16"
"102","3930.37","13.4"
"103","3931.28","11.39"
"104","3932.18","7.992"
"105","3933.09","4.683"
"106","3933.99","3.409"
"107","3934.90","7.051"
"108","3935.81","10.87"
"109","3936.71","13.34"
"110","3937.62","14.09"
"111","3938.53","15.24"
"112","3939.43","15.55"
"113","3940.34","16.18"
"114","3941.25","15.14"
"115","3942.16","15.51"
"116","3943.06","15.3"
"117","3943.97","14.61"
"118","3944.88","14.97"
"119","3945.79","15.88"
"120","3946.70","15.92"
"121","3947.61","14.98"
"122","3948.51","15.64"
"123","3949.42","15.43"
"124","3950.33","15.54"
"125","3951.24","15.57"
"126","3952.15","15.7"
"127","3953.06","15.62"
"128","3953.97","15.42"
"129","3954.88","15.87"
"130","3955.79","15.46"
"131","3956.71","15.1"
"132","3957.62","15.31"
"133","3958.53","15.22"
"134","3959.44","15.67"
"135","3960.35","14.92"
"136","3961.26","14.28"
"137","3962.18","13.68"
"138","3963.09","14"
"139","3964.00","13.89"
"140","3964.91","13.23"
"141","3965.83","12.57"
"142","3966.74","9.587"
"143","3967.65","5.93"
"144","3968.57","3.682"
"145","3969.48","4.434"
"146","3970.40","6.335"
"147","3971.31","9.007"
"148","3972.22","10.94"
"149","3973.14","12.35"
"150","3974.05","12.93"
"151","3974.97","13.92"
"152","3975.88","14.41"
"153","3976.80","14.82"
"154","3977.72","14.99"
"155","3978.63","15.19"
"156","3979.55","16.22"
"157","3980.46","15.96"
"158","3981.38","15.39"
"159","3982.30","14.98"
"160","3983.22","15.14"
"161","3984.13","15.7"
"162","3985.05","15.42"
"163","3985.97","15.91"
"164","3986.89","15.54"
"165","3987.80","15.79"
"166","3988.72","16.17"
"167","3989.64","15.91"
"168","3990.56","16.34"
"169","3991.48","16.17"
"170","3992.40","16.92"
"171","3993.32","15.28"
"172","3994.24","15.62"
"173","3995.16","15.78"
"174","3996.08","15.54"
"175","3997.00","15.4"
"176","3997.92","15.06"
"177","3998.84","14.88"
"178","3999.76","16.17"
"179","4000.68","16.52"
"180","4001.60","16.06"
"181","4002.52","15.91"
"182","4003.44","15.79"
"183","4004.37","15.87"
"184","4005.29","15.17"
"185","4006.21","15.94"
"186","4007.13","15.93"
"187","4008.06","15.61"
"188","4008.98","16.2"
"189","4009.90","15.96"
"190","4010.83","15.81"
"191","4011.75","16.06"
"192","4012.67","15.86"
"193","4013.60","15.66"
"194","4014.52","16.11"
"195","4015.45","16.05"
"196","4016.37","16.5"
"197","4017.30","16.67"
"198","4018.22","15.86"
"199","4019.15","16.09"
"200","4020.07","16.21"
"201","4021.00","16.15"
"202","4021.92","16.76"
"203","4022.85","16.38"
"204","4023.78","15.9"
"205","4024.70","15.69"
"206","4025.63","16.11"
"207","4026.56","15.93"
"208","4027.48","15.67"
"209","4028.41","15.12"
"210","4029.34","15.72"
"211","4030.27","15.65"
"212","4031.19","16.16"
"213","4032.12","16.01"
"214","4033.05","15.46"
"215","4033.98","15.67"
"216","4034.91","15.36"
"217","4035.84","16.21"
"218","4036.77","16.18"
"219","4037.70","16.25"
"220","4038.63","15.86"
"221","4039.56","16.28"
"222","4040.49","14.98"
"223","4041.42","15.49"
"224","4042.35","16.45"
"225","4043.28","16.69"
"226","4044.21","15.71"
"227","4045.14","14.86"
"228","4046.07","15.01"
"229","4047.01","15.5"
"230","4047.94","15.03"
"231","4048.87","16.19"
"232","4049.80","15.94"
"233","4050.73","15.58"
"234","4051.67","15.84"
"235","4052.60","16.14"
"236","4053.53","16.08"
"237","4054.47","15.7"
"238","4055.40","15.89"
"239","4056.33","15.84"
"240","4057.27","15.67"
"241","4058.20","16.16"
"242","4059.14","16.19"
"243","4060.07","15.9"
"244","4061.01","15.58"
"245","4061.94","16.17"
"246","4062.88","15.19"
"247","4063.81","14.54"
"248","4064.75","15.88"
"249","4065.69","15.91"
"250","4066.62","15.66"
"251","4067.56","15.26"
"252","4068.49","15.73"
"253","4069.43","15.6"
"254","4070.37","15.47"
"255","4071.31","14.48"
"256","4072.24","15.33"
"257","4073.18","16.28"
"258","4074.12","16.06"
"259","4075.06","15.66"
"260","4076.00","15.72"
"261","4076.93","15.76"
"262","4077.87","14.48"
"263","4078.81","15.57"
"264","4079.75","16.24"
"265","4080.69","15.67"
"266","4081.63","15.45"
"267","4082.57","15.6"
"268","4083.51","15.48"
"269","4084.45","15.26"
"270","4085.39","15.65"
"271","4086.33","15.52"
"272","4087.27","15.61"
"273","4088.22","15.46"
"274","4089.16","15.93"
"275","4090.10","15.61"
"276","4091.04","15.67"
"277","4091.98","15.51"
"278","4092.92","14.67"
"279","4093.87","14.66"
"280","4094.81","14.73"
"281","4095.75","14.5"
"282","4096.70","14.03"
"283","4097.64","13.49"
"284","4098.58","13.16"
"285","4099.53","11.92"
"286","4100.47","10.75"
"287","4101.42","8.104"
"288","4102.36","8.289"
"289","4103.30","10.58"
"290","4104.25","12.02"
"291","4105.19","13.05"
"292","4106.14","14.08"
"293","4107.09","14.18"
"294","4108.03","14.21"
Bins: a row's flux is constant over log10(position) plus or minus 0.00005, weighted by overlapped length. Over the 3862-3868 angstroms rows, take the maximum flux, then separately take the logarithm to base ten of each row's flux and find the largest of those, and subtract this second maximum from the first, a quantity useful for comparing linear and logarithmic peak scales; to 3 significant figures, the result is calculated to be 14.9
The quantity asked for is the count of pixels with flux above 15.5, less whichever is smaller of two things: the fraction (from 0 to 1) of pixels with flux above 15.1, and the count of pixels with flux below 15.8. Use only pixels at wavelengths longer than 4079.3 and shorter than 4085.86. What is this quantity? 3.0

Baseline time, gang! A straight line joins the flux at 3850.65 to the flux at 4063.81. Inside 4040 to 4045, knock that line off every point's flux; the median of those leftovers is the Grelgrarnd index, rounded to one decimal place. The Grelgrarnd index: 1.1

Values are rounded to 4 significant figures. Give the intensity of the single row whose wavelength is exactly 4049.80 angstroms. 15.94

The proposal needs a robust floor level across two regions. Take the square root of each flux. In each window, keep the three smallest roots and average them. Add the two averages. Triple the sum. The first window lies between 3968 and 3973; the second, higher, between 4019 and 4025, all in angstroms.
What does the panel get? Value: 18.5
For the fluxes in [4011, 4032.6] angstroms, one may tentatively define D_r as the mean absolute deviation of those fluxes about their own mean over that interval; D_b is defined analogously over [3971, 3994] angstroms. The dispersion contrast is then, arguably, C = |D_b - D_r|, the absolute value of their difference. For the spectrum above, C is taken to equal 1.0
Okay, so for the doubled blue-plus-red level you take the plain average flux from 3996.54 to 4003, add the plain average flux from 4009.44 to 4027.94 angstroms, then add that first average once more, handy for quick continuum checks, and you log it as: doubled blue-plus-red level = 48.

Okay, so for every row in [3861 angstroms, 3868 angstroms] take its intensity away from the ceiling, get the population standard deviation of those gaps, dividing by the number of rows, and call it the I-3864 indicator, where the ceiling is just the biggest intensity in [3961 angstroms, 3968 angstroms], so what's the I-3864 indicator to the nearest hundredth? 0.44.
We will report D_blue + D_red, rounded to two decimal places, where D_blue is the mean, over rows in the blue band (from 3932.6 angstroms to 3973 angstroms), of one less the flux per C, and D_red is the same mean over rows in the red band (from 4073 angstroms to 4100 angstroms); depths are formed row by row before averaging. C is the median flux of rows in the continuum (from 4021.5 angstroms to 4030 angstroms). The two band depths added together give 0.23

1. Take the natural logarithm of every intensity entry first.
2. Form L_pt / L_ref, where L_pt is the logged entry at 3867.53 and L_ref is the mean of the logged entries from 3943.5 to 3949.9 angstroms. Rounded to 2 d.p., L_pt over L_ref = 1.01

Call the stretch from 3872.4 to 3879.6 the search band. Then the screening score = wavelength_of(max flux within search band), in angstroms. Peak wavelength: 3875.55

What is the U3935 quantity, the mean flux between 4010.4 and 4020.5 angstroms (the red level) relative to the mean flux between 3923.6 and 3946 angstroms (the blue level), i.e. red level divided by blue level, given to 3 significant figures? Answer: 1.22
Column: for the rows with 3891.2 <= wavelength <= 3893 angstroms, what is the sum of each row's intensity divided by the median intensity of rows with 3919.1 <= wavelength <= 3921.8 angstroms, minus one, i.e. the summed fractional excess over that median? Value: -0.29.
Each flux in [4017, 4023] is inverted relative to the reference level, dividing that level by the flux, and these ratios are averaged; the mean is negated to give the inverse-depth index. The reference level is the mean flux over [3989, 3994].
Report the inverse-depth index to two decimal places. -0.99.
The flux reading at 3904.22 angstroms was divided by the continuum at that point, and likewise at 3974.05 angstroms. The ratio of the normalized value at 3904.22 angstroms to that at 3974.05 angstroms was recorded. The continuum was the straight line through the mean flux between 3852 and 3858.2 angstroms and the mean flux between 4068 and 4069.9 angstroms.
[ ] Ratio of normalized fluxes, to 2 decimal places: 1.17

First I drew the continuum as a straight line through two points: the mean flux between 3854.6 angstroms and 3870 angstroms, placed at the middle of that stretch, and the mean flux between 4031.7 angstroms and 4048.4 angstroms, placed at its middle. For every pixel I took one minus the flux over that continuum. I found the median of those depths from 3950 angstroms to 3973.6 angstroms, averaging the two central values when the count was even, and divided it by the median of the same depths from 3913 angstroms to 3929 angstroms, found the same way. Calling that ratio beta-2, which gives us -18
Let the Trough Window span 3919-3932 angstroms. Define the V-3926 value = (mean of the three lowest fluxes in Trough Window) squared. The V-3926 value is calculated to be 164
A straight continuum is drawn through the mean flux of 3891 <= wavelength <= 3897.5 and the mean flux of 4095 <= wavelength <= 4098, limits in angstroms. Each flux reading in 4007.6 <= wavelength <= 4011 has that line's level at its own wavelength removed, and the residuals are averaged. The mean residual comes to 2.0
